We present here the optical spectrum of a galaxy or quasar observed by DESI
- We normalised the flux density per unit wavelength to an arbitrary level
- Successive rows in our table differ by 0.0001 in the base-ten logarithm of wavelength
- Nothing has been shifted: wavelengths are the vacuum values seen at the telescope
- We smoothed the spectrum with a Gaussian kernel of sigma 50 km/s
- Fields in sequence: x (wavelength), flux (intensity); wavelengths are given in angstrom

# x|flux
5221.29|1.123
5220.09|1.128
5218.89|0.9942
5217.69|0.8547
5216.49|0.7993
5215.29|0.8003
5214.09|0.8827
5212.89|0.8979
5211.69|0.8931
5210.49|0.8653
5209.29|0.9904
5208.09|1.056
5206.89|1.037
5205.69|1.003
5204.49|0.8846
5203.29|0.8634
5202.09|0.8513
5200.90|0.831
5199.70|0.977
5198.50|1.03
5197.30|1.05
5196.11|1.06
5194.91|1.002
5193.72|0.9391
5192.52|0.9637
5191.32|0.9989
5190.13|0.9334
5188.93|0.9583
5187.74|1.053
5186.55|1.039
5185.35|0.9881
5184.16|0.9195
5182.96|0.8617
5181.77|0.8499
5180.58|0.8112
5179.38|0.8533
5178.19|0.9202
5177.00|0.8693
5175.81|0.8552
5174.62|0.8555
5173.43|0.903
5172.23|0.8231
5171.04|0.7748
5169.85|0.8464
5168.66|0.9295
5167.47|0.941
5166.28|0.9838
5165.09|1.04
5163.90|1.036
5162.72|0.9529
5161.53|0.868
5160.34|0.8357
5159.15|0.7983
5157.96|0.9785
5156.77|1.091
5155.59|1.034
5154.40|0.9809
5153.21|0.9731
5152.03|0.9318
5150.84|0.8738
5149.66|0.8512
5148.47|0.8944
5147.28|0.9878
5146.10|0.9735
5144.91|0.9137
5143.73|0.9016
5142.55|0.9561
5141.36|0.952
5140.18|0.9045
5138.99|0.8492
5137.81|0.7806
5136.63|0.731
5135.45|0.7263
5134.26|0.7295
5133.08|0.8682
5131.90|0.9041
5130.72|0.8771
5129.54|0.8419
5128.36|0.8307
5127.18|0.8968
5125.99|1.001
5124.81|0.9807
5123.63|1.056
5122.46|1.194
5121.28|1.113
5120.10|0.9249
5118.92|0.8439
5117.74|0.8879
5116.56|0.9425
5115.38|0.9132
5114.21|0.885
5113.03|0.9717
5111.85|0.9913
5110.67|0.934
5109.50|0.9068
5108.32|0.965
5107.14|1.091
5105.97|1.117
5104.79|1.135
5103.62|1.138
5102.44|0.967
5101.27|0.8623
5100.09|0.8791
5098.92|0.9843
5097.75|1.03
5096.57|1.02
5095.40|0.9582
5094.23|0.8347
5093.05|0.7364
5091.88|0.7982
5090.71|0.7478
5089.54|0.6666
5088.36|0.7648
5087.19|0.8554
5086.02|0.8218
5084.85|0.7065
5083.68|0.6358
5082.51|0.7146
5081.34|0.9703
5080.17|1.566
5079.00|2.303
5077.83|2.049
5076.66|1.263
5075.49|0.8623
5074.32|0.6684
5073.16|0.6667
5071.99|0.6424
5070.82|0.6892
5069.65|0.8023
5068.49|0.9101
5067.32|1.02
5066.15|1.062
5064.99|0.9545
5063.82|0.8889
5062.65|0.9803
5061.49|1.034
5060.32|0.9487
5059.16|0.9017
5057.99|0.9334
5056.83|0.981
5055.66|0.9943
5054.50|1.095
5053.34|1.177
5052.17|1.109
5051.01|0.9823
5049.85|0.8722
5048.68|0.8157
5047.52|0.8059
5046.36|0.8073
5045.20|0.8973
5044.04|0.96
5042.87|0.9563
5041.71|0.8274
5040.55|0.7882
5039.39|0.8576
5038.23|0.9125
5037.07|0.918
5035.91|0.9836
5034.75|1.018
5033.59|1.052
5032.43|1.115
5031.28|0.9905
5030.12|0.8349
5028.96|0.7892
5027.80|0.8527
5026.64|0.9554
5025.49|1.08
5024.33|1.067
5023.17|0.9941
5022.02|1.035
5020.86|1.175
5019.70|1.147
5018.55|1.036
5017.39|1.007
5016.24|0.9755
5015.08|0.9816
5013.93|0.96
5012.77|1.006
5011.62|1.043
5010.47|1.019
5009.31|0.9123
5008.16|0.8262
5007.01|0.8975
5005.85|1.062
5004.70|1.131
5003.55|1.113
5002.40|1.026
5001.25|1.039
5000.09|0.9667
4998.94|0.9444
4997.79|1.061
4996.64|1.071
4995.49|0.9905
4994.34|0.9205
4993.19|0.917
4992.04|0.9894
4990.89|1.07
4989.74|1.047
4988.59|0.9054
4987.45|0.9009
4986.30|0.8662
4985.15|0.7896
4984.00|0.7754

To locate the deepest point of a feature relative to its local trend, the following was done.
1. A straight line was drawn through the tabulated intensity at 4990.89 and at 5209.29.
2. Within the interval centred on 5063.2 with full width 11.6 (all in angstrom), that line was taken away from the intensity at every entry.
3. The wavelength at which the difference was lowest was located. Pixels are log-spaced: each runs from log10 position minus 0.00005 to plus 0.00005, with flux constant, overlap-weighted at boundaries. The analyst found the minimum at 5063.82 angstrom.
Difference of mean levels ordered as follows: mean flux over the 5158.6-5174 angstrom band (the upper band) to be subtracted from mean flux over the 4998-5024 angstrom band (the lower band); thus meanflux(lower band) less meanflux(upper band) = 0.11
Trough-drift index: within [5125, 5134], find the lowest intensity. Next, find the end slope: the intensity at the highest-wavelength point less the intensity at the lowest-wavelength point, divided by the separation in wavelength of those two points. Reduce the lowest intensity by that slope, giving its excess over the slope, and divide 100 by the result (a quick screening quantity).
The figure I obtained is 118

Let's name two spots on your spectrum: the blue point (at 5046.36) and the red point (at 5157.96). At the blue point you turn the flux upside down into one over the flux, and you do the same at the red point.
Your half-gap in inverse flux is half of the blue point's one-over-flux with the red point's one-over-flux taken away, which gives 0.11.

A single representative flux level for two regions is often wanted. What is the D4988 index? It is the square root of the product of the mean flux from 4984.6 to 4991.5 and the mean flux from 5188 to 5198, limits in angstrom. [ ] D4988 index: 0.96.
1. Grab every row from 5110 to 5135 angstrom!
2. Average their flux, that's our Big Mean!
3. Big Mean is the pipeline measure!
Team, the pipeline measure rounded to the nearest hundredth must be 0.93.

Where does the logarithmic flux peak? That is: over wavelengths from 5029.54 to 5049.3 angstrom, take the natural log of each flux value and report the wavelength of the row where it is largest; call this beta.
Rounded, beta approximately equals 5032.43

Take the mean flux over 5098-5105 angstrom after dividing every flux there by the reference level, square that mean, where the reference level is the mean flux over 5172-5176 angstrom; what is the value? 1.3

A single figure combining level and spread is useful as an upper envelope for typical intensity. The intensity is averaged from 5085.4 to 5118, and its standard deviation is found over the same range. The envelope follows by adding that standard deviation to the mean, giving 1.04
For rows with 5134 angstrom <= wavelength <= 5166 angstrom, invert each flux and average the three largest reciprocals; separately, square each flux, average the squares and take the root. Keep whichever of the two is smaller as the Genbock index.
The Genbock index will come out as 0.914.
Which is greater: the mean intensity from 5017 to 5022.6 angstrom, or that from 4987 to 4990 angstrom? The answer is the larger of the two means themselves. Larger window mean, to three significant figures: 1.08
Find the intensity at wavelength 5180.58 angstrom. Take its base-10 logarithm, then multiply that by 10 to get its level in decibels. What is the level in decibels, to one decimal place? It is -0.9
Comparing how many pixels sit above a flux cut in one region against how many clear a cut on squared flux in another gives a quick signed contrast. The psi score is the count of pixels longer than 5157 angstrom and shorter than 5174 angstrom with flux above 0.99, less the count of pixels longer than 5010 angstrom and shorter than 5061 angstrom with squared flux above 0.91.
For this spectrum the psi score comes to -26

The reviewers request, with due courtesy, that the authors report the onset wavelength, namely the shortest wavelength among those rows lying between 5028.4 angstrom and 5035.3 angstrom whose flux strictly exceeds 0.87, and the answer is 5031.28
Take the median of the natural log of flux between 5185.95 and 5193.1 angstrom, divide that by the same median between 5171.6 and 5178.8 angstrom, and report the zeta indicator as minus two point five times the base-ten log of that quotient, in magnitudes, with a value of 2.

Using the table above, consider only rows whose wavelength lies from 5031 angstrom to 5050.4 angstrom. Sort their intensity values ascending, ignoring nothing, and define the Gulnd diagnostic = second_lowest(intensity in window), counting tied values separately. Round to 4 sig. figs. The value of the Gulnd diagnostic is 0.8059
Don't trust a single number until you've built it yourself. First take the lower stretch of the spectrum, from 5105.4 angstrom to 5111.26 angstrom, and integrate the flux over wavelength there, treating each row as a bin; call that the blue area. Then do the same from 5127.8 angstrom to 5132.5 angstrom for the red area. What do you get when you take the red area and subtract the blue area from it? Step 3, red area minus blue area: -1.8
